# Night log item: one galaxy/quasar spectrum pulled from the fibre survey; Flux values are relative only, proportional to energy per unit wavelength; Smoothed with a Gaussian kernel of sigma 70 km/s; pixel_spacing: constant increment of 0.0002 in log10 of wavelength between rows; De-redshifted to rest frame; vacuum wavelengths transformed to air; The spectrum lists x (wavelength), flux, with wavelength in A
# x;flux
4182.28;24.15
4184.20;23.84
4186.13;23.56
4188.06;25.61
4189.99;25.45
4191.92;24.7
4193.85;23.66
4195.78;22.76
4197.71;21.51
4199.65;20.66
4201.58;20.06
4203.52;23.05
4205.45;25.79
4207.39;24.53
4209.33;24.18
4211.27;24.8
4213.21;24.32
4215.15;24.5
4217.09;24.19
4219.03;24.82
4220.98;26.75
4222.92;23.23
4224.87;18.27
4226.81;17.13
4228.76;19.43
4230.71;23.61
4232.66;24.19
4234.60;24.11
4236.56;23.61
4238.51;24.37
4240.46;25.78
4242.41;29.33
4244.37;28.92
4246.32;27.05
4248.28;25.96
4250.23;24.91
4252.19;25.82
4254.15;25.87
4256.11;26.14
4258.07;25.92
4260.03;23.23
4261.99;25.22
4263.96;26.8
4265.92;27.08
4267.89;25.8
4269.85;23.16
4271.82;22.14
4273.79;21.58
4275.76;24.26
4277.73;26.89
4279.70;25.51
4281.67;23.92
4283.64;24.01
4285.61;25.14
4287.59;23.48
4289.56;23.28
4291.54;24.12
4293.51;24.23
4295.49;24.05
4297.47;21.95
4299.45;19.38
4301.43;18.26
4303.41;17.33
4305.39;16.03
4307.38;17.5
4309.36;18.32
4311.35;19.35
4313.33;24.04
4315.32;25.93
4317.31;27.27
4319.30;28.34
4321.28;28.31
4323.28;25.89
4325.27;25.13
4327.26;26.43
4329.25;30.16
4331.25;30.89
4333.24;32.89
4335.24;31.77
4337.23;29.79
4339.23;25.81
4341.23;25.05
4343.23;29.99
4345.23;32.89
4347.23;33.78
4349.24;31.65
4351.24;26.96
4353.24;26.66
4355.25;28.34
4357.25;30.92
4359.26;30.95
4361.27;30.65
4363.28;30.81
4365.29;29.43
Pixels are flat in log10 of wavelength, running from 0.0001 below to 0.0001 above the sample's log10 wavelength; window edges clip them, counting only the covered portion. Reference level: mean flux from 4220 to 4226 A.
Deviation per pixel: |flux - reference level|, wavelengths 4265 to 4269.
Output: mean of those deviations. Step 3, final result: 3.7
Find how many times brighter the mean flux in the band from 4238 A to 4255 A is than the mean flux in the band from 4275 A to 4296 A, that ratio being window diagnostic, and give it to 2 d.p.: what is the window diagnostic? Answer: 1.08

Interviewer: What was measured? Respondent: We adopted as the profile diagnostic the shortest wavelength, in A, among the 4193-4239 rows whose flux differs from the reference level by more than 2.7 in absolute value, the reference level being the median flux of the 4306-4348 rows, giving 4193.85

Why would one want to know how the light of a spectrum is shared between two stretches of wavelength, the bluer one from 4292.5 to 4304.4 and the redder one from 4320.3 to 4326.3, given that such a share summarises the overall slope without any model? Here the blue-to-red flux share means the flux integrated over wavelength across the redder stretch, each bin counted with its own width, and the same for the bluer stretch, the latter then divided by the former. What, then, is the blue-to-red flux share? 1.6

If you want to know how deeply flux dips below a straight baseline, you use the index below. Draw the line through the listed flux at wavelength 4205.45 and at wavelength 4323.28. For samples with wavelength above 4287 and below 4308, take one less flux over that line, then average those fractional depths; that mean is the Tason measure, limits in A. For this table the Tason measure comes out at 0.19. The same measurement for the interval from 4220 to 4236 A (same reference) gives 0.14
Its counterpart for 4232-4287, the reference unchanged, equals 0.02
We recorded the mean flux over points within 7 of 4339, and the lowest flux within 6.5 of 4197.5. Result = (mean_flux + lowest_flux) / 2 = 24.9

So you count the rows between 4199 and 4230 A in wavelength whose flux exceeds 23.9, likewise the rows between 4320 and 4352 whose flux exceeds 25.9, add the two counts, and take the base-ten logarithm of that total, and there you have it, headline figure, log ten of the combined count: 1.32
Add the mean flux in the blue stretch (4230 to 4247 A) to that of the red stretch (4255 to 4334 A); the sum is 49.9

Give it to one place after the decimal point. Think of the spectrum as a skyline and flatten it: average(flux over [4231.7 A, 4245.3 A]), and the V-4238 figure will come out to 25.8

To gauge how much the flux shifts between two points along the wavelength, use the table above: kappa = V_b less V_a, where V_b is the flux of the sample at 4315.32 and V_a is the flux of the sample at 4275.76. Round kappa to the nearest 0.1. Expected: 1.7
